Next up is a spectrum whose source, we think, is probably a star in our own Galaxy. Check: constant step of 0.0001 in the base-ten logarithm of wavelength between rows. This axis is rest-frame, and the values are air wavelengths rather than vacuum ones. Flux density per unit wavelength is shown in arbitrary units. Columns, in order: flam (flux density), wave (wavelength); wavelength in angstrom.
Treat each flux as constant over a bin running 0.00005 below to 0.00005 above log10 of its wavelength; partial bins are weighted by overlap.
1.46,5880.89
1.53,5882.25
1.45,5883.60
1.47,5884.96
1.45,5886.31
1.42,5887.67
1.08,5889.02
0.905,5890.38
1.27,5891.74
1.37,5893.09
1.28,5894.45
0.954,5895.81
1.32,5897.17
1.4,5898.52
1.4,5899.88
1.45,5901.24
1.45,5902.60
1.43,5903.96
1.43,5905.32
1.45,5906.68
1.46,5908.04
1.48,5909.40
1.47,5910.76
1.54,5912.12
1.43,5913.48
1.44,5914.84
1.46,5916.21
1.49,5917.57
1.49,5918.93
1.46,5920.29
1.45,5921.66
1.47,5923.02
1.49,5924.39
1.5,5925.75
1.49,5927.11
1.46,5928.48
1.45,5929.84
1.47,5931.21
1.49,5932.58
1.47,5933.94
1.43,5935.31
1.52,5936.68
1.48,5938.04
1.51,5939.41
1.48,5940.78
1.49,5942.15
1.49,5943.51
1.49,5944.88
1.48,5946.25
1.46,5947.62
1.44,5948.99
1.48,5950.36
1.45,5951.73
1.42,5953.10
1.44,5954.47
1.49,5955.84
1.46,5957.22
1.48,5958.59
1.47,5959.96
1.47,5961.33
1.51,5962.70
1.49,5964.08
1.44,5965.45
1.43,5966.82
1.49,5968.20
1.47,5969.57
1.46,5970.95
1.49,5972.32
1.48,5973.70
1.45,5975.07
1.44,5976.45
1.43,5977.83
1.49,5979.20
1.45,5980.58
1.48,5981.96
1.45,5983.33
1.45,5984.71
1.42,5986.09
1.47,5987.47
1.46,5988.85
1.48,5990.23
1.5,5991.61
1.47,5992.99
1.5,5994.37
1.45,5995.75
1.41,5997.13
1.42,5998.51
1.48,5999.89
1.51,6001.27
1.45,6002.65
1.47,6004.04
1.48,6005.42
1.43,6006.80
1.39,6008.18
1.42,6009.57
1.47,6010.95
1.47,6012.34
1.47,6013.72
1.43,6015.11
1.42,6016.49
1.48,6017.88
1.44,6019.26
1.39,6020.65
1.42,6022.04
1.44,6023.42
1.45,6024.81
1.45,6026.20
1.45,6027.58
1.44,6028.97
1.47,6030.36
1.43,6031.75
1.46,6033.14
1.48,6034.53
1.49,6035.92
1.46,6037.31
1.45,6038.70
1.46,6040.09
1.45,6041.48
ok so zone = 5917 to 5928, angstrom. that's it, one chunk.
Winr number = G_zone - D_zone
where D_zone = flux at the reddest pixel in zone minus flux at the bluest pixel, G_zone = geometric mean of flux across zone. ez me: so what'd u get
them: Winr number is 1.48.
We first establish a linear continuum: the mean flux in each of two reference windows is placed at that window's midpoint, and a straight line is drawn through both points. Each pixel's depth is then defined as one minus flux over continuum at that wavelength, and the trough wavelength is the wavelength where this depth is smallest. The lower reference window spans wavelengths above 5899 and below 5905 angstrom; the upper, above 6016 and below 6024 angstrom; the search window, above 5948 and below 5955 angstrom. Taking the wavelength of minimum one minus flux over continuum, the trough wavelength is 5950.36 angstrom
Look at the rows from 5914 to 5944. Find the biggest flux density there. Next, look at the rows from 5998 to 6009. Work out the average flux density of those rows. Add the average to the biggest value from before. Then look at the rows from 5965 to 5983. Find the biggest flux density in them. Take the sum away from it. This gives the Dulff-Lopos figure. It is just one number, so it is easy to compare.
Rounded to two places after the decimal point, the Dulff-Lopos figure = -1.48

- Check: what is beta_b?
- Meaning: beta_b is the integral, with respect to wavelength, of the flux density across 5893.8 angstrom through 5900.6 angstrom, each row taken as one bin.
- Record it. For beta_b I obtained 8.6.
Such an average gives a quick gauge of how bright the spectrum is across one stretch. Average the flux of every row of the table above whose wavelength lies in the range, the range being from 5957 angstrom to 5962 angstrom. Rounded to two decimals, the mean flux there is 1.47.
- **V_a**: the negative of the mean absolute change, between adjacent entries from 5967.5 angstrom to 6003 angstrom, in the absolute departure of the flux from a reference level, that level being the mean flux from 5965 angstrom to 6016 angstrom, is -0.0200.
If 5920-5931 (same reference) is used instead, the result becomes -0.0123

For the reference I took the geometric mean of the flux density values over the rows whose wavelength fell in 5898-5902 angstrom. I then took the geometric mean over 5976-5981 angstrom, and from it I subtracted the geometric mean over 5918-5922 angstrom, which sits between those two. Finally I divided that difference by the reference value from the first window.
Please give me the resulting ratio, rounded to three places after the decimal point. -0.010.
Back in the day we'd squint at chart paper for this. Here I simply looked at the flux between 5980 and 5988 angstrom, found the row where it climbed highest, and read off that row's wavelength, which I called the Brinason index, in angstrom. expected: 5981.96 angstrom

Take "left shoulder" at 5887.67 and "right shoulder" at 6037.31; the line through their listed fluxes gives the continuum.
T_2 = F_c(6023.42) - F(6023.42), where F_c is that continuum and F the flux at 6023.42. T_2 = 0.02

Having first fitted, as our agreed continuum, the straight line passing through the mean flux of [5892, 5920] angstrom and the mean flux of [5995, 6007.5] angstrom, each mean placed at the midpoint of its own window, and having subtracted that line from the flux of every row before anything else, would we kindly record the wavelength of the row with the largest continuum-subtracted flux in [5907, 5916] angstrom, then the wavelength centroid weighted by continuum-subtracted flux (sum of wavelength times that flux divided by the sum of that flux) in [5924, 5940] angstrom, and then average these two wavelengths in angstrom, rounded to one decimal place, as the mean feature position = 5922.0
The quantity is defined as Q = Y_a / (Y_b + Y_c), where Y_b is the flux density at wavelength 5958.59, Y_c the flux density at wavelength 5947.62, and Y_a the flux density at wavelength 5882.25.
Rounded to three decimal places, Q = 0.520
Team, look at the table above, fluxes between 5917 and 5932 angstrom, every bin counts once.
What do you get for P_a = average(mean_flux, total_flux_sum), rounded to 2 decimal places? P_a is 8.85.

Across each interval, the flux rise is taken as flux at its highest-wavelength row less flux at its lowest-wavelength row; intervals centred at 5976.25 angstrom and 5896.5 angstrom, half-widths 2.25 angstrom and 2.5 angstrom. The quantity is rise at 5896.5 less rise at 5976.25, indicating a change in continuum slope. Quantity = 0.14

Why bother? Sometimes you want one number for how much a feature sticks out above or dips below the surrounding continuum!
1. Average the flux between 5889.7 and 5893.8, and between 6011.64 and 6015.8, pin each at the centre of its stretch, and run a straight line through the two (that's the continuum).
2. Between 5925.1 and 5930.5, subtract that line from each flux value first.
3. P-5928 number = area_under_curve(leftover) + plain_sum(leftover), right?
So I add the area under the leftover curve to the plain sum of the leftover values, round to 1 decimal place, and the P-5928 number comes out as 2.0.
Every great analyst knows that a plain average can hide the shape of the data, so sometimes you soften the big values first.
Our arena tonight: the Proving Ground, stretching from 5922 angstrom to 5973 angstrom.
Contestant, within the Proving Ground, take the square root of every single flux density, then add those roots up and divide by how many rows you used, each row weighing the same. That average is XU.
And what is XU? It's 1.214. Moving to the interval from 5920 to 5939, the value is 1.214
